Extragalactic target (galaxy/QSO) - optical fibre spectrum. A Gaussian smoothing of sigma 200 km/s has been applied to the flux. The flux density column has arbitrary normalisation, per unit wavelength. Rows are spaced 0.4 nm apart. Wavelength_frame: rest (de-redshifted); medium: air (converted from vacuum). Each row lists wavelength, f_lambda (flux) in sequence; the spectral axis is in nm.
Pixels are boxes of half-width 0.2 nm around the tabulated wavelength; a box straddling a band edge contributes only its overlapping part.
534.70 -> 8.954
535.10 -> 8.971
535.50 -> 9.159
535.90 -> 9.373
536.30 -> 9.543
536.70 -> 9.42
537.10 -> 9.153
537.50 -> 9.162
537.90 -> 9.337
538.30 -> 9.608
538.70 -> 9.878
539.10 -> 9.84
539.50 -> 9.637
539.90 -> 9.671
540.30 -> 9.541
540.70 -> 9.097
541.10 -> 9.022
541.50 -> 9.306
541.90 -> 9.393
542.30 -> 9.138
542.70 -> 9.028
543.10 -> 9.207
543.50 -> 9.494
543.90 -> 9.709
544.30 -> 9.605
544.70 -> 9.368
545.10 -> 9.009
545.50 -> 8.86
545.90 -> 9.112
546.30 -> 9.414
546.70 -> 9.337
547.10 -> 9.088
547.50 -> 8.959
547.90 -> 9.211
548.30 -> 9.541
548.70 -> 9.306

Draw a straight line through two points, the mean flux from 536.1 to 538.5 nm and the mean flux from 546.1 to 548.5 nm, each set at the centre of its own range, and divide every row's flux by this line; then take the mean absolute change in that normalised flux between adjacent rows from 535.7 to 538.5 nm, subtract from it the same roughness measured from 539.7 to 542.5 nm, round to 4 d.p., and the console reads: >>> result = -0.0044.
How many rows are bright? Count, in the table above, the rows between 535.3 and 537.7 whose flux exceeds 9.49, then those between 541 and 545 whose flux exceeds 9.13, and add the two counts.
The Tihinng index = 9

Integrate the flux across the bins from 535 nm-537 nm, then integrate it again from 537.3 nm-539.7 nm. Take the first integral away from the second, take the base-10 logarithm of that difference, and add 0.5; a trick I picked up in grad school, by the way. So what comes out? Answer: 1.1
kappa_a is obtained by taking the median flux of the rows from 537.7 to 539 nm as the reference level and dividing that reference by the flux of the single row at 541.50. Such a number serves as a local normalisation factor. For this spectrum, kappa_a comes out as 1.03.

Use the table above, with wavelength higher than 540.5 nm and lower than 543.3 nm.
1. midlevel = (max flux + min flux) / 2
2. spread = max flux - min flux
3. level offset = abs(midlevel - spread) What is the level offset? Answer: 8.84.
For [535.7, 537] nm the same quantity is 9.29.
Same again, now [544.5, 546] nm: 8.61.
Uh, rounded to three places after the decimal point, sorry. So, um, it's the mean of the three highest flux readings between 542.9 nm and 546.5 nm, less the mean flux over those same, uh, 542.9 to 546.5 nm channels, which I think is 0.294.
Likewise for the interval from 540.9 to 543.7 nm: 0.171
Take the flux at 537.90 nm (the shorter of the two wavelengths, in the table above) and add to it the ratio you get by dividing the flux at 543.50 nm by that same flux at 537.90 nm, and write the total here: 10.4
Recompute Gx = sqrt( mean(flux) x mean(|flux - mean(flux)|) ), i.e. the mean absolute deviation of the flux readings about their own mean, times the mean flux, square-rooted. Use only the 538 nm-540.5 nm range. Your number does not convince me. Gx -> 1.0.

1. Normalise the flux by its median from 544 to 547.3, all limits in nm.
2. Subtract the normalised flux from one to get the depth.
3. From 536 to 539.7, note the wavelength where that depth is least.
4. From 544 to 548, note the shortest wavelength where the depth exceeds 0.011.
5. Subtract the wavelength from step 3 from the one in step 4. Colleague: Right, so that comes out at 6.40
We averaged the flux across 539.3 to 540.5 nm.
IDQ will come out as 9.6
